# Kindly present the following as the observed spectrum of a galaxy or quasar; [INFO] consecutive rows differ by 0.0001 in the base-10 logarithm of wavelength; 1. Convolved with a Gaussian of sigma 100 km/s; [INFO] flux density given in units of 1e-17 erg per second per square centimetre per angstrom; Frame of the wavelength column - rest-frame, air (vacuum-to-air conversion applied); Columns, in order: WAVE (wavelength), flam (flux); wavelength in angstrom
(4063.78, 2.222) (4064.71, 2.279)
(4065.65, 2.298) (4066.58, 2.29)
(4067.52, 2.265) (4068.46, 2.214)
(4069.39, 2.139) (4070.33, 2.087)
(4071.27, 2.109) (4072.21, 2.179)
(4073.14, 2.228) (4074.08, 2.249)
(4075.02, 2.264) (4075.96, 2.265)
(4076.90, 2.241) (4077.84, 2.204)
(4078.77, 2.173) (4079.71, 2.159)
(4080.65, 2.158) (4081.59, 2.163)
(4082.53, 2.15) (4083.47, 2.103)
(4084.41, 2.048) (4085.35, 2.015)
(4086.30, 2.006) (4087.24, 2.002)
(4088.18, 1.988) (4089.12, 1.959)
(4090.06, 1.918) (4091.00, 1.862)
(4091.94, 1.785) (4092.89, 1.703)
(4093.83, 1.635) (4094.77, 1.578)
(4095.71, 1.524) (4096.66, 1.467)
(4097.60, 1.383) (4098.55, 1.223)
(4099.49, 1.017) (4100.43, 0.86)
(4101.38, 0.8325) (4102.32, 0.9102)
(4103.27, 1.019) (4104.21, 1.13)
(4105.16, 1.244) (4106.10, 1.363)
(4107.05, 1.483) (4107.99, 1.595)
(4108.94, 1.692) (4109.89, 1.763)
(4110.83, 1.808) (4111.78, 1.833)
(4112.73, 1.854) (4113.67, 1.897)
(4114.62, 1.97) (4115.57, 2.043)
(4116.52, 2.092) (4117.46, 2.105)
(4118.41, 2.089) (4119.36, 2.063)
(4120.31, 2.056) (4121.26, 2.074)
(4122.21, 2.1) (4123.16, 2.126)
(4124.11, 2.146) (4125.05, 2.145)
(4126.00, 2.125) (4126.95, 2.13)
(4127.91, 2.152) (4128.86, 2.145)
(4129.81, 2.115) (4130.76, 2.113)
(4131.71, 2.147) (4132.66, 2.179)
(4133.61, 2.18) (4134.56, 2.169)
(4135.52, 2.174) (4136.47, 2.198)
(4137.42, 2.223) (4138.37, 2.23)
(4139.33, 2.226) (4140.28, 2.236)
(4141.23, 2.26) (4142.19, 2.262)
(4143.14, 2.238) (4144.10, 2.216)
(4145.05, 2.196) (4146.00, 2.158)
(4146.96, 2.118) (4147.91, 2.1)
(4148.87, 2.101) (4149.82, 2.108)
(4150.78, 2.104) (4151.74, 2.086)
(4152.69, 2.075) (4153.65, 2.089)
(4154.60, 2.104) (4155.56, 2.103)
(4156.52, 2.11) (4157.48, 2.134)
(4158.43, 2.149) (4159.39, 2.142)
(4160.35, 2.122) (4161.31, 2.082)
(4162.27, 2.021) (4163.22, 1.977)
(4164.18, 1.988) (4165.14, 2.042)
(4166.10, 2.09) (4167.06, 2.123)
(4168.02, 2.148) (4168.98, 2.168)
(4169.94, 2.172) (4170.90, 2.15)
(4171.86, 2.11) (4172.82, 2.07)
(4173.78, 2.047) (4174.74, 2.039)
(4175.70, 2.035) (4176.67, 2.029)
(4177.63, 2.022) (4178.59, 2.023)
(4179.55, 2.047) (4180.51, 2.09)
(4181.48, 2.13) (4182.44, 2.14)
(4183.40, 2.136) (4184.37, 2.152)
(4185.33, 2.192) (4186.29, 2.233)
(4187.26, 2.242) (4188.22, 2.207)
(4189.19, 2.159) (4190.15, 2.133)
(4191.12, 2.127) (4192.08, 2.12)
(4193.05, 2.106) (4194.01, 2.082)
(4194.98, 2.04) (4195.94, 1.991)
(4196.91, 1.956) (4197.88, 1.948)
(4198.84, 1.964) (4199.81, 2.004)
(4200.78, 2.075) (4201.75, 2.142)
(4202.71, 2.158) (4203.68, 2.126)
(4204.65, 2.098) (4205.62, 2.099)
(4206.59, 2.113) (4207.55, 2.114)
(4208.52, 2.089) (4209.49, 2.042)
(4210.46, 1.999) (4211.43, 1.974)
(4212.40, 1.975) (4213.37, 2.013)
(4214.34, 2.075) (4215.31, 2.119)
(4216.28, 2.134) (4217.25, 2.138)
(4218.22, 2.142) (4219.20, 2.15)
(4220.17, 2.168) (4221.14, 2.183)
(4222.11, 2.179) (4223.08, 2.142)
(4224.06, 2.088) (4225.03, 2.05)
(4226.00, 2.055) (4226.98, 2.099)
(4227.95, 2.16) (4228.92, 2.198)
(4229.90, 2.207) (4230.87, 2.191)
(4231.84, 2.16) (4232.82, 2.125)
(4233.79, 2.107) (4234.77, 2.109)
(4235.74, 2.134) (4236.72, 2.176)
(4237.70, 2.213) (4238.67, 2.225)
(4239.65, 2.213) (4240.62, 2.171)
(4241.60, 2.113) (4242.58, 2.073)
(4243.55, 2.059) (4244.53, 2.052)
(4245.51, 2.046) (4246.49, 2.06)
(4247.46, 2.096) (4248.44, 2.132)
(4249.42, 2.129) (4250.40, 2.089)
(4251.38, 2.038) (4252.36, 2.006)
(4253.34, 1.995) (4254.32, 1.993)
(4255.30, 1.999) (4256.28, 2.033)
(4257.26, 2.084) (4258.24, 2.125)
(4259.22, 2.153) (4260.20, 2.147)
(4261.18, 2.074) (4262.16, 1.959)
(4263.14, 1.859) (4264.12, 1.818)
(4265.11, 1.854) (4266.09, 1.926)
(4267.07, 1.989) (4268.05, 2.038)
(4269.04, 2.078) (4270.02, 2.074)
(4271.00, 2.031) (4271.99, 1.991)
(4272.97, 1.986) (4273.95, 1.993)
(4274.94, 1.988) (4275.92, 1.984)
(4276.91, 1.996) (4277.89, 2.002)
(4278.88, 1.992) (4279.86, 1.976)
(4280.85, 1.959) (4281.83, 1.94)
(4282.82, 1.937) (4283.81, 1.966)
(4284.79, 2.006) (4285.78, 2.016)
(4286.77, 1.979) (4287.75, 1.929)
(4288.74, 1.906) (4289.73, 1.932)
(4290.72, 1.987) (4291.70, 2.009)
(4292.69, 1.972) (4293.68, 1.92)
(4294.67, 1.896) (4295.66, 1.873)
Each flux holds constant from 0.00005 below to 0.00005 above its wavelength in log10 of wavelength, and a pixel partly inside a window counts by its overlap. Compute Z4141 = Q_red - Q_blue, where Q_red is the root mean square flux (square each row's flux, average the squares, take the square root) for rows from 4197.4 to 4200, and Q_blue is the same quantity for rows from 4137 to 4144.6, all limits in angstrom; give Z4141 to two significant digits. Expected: -0.26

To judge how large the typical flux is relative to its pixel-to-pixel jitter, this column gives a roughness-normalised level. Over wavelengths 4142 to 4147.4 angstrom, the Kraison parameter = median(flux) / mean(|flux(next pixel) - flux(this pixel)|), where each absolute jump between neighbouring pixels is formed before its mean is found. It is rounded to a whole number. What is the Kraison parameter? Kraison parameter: 77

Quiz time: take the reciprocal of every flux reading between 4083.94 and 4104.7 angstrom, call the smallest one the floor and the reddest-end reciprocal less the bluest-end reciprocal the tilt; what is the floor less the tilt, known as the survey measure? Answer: 0.092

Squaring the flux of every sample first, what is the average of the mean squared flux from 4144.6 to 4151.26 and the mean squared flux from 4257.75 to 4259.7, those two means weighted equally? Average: 4.55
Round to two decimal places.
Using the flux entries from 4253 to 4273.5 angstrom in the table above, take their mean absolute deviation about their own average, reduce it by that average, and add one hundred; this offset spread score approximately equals 98.06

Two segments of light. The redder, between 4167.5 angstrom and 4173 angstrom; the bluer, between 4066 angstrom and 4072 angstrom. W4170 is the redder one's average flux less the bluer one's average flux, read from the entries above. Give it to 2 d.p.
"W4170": -0.05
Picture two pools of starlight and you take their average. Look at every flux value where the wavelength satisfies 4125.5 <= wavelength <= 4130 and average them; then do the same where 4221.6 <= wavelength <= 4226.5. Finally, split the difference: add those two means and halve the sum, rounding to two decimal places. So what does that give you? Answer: 2.12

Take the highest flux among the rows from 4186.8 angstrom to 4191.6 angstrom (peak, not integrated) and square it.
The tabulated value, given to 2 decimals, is 5.03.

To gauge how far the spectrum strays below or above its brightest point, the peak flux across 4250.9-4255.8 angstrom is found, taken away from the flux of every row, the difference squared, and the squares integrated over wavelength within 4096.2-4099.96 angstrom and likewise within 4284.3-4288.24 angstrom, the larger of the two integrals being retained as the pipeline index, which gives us 2.32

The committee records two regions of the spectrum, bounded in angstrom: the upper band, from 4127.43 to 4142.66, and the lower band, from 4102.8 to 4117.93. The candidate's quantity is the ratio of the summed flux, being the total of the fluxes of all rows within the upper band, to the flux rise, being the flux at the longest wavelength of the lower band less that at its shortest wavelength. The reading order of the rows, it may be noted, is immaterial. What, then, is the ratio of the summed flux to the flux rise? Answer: 32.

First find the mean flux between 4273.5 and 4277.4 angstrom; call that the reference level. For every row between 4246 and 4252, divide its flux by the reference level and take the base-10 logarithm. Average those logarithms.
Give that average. 0.021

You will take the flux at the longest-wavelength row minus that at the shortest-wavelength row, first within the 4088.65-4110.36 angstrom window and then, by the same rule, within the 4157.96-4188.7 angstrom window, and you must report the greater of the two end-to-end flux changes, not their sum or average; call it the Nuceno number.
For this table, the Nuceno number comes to 0.058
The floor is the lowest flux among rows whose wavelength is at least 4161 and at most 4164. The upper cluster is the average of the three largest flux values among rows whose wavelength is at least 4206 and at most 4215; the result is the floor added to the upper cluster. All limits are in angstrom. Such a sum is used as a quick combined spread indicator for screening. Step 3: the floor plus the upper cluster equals 4.08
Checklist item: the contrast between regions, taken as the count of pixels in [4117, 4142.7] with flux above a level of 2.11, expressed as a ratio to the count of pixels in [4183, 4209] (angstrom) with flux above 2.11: 1.4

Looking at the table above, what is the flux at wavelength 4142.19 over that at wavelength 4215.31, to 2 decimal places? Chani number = 1.07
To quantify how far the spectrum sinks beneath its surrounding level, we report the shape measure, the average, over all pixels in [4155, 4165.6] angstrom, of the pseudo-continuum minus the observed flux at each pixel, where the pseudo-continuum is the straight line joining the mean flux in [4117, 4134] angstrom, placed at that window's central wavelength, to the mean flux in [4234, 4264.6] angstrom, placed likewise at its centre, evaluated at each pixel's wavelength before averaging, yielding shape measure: 0.03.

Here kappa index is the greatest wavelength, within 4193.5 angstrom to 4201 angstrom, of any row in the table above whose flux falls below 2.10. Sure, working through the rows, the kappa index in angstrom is 4200.78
